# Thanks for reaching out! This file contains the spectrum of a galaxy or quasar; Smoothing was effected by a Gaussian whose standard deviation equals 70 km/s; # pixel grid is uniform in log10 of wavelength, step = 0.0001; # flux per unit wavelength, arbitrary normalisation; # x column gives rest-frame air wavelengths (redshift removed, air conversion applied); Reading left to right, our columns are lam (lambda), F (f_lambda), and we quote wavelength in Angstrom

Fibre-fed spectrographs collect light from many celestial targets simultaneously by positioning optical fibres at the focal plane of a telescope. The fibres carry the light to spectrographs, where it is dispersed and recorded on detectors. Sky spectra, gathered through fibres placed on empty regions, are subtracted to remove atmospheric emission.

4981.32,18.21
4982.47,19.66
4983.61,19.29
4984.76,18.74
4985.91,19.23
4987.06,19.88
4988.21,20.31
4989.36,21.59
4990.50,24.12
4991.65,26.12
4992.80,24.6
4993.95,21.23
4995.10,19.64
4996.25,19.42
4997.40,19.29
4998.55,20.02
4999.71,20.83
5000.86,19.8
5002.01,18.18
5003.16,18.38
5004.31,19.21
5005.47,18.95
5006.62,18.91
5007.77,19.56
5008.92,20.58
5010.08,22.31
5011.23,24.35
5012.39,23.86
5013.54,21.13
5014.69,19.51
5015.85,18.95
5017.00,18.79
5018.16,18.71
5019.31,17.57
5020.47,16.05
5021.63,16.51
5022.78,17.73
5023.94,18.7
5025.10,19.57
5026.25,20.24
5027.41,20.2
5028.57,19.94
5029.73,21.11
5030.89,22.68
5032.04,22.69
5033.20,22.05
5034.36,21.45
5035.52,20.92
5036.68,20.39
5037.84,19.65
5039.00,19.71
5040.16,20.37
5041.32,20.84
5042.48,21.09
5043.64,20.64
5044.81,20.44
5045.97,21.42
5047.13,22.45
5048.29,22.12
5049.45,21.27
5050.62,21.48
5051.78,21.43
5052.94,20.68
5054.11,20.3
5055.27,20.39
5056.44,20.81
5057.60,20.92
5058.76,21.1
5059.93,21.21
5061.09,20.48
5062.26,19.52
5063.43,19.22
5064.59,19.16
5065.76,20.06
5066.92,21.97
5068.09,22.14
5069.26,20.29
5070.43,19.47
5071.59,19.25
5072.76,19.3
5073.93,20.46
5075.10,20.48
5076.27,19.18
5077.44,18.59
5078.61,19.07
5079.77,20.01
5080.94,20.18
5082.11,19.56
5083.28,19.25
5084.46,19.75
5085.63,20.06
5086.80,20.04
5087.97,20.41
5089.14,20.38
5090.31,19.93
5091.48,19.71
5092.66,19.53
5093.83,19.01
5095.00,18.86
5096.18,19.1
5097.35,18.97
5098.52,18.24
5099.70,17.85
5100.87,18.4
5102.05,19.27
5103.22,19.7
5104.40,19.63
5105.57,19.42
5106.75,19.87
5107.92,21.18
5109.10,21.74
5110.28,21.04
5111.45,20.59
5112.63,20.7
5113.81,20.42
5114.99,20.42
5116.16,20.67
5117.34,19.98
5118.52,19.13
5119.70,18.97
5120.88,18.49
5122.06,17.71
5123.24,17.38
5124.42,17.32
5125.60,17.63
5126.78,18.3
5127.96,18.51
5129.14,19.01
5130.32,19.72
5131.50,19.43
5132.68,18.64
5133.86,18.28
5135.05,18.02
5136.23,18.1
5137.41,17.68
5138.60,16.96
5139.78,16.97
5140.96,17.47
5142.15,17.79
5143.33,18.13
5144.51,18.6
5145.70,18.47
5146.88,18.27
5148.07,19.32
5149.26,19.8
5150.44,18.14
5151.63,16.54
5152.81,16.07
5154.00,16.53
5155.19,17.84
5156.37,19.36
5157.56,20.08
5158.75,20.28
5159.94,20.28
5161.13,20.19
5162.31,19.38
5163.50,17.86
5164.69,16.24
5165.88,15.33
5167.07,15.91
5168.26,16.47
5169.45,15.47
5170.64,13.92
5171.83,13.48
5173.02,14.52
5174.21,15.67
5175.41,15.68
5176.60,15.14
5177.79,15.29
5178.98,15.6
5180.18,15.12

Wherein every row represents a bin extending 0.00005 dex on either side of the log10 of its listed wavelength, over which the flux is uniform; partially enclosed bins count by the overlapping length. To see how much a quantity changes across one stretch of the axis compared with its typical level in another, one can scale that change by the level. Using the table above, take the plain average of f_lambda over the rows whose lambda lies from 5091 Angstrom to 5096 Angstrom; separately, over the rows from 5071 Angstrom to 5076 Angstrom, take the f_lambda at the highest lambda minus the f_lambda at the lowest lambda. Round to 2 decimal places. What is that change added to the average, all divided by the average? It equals 1.06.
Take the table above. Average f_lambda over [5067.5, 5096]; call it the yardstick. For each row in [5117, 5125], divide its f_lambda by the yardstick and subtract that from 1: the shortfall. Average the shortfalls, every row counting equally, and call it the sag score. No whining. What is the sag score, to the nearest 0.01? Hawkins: 0.07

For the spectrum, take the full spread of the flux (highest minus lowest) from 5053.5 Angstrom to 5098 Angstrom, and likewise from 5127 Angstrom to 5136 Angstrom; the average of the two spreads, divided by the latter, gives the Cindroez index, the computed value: 1.54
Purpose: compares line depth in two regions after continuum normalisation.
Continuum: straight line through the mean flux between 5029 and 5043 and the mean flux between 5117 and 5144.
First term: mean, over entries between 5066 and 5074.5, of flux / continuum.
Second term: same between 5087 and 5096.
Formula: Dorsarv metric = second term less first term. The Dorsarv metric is -0.004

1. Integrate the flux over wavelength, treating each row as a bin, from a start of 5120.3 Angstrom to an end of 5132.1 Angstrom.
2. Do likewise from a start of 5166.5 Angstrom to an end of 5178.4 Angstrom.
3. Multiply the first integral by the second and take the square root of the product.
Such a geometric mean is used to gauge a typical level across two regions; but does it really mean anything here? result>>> 198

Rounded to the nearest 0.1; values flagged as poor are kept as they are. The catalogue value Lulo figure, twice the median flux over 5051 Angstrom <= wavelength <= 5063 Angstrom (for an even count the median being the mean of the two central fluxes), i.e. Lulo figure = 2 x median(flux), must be 41.5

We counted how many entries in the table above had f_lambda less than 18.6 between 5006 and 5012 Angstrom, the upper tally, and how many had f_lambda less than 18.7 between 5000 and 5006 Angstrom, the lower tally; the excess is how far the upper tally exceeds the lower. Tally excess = -2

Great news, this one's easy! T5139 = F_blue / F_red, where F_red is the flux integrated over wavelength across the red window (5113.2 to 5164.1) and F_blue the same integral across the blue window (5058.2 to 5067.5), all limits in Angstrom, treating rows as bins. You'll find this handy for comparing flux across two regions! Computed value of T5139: 0.20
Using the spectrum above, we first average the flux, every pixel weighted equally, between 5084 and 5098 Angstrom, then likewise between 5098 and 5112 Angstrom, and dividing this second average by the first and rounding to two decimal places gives 1.01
